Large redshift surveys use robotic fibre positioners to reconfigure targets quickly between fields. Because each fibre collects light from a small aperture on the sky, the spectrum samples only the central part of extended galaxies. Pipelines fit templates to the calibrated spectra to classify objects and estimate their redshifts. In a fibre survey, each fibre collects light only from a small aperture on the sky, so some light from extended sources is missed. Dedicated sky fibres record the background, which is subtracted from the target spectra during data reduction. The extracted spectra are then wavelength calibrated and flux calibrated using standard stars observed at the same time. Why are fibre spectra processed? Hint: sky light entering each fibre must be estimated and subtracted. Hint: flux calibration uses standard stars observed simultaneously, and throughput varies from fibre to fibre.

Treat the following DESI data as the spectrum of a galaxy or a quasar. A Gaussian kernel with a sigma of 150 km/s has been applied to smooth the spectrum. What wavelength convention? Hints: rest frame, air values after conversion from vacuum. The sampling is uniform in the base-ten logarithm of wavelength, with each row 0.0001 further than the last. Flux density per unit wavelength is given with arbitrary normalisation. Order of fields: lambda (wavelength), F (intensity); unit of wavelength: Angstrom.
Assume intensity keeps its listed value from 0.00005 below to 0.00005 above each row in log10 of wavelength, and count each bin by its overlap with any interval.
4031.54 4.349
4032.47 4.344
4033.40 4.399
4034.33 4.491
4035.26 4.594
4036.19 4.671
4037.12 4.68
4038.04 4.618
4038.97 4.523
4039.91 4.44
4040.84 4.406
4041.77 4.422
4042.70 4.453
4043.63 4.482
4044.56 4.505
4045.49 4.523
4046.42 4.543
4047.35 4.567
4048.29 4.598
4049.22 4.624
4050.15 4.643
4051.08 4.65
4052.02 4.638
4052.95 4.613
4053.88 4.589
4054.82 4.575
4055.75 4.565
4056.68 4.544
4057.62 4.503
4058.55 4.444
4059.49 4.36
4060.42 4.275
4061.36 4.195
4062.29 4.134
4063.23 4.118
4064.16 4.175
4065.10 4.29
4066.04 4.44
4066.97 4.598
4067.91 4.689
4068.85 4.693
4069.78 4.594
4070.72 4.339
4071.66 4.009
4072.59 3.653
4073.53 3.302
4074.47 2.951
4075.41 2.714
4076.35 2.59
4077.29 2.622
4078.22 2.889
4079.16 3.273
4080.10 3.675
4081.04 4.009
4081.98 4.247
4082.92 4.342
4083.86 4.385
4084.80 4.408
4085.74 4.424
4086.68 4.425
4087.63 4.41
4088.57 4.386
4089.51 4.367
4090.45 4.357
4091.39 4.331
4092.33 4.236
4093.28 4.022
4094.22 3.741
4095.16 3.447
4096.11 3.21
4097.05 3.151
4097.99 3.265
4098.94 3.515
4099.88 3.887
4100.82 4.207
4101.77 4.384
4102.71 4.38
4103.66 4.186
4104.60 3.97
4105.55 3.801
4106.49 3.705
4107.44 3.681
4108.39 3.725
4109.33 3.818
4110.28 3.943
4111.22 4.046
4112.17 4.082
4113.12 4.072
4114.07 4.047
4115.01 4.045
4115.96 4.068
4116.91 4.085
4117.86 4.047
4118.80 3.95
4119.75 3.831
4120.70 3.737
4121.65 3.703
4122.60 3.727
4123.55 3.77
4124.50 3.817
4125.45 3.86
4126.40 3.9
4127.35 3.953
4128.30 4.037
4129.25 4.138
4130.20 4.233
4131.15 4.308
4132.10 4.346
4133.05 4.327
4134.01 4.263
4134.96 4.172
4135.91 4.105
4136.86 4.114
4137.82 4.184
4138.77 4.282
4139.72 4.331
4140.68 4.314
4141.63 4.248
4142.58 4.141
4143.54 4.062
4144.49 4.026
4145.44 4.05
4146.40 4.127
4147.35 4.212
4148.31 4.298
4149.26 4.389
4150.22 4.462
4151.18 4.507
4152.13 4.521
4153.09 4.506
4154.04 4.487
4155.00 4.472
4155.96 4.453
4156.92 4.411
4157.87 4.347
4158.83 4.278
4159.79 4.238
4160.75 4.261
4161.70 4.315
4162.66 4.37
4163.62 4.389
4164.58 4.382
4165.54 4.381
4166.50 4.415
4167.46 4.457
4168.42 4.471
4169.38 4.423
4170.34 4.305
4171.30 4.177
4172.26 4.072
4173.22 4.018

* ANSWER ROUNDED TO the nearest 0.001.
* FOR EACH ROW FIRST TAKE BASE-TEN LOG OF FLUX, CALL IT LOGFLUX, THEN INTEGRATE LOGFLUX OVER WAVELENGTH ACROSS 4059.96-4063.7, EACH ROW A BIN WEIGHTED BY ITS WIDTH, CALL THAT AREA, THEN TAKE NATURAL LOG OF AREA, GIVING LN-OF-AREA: 0.843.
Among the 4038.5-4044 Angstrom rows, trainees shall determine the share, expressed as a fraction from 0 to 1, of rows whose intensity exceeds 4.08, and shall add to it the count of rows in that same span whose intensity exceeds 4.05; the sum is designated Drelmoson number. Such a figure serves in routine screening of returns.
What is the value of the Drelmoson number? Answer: 7.0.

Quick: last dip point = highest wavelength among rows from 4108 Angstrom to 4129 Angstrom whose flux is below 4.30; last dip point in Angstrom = 4128.30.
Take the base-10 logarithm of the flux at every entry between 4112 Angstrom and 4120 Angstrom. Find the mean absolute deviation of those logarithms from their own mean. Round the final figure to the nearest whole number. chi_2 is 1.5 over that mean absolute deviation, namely 229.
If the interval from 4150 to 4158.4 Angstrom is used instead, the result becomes 387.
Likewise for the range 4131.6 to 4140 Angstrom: 178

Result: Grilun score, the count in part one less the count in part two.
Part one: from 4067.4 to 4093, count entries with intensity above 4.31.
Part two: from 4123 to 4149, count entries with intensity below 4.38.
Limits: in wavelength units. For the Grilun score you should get -13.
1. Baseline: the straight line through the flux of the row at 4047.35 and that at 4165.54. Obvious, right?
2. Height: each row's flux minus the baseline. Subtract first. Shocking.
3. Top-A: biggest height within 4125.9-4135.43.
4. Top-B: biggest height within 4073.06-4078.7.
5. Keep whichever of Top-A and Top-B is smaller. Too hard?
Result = -1.2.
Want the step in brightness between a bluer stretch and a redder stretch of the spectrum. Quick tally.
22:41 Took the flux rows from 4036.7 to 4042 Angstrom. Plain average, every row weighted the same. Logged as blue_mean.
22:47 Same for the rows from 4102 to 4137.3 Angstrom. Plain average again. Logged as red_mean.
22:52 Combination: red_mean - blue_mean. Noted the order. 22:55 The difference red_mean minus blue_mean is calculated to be -0.5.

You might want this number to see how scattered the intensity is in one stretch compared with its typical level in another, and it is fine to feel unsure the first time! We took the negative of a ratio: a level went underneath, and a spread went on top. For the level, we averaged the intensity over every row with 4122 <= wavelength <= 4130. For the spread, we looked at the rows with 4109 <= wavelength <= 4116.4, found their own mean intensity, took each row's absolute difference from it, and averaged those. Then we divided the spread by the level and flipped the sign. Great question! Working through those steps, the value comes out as -0.017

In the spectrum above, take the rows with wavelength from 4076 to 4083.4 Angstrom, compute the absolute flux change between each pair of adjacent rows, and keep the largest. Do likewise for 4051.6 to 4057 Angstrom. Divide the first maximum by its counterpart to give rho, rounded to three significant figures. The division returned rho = 16.1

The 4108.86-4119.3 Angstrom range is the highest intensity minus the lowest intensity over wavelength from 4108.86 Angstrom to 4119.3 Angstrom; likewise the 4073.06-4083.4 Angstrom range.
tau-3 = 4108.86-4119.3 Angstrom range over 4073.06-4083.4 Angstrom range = 0.15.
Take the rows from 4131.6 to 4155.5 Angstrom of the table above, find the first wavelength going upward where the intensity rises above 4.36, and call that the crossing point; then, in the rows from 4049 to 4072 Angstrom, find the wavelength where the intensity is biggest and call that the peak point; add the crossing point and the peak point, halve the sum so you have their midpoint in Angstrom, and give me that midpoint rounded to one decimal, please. 4109.1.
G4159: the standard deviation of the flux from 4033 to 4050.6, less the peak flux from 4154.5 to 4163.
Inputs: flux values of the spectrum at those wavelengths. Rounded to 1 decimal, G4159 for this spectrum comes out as -4.4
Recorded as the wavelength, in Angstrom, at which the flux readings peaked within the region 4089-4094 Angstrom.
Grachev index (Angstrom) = 4089.51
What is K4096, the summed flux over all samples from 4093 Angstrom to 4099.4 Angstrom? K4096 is 24.4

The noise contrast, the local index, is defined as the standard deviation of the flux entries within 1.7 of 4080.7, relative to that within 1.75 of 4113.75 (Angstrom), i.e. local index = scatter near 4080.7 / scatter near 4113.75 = 23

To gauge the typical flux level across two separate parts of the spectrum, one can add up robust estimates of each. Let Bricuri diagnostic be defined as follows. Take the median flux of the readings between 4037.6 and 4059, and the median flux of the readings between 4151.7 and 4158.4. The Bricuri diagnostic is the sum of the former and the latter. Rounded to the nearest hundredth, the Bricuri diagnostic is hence 9.02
